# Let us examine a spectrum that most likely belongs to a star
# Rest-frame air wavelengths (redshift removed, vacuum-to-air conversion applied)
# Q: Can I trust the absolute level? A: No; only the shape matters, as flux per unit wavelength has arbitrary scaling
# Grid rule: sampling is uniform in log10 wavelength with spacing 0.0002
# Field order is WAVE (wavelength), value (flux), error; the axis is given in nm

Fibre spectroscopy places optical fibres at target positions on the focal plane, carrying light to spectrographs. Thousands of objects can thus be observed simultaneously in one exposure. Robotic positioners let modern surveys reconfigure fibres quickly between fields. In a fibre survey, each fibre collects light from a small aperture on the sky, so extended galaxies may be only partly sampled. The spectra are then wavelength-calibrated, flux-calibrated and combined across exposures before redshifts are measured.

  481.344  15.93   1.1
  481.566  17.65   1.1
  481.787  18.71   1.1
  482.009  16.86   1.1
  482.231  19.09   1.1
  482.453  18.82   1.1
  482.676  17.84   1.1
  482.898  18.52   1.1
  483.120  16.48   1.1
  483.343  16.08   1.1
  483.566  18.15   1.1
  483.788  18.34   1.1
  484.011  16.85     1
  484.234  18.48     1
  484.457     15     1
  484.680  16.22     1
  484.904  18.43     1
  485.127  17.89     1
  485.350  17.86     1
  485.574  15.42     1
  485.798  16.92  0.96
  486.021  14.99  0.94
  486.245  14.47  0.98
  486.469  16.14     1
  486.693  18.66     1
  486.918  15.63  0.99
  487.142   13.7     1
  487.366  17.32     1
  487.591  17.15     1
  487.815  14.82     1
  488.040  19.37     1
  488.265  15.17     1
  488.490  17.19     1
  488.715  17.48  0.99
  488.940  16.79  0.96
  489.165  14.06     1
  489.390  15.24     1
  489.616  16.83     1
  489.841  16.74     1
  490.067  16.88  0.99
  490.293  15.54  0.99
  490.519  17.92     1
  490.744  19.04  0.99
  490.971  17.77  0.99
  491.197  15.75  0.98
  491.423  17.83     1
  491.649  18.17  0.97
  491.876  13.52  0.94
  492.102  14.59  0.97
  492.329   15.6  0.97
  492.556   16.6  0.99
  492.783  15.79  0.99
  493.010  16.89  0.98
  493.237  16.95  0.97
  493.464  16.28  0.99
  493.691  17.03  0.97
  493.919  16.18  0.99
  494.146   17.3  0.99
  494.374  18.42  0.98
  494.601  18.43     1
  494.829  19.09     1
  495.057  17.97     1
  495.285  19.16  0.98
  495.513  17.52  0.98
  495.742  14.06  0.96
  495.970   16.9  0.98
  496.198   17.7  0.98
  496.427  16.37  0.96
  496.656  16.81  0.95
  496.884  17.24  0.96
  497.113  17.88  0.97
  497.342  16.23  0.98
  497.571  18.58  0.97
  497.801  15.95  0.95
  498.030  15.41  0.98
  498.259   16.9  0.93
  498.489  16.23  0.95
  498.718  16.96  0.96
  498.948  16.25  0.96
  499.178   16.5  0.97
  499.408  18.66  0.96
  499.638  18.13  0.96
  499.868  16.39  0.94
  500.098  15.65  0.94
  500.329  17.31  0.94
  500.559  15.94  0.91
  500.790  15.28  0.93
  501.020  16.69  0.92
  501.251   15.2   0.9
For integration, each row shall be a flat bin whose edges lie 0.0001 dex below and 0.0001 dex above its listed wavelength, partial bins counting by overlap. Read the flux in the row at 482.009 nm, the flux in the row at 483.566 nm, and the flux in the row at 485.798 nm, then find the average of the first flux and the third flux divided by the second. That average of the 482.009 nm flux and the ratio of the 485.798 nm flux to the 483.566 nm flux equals 8.90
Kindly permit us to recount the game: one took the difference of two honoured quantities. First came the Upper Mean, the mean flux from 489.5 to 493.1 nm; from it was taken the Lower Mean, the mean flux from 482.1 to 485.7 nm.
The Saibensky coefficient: -0.9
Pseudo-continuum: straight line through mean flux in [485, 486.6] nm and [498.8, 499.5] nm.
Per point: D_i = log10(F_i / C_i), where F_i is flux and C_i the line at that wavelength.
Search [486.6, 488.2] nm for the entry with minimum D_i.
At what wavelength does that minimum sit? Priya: 487.142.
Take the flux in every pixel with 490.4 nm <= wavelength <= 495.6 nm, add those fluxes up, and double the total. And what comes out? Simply 788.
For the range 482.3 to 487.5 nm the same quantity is 776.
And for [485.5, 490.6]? 749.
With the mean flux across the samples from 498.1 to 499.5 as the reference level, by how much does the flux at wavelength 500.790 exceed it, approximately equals -1.6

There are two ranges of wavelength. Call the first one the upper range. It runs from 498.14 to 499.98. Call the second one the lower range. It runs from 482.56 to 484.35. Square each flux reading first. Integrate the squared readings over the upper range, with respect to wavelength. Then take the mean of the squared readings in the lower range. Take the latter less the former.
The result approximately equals -223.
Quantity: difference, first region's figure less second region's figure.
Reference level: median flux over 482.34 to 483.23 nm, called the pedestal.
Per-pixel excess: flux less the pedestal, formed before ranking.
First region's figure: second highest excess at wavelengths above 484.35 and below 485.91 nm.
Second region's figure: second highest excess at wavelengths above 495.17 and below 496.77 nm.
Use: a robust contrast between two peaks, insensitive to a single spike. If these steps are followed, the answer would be 0.2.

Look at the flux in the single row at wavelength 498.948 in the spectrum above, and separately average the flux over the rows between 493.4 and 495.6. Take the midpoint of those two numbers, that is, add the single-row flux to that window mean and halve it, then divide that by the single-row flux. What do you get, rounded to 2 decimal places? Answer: 1.05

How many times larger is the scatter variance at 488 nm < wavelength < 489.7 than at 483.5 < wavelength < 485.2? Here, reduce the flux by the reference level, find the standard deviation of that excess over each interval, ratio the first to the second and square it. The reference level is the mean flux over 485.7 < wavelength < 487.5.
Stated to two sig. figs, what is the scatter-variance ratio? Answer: 1.7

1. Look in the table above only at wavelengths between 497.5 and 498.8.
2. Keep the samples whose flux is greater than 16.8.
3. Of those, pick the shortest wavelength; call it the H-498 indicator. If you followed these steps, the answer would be 497.571 nm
